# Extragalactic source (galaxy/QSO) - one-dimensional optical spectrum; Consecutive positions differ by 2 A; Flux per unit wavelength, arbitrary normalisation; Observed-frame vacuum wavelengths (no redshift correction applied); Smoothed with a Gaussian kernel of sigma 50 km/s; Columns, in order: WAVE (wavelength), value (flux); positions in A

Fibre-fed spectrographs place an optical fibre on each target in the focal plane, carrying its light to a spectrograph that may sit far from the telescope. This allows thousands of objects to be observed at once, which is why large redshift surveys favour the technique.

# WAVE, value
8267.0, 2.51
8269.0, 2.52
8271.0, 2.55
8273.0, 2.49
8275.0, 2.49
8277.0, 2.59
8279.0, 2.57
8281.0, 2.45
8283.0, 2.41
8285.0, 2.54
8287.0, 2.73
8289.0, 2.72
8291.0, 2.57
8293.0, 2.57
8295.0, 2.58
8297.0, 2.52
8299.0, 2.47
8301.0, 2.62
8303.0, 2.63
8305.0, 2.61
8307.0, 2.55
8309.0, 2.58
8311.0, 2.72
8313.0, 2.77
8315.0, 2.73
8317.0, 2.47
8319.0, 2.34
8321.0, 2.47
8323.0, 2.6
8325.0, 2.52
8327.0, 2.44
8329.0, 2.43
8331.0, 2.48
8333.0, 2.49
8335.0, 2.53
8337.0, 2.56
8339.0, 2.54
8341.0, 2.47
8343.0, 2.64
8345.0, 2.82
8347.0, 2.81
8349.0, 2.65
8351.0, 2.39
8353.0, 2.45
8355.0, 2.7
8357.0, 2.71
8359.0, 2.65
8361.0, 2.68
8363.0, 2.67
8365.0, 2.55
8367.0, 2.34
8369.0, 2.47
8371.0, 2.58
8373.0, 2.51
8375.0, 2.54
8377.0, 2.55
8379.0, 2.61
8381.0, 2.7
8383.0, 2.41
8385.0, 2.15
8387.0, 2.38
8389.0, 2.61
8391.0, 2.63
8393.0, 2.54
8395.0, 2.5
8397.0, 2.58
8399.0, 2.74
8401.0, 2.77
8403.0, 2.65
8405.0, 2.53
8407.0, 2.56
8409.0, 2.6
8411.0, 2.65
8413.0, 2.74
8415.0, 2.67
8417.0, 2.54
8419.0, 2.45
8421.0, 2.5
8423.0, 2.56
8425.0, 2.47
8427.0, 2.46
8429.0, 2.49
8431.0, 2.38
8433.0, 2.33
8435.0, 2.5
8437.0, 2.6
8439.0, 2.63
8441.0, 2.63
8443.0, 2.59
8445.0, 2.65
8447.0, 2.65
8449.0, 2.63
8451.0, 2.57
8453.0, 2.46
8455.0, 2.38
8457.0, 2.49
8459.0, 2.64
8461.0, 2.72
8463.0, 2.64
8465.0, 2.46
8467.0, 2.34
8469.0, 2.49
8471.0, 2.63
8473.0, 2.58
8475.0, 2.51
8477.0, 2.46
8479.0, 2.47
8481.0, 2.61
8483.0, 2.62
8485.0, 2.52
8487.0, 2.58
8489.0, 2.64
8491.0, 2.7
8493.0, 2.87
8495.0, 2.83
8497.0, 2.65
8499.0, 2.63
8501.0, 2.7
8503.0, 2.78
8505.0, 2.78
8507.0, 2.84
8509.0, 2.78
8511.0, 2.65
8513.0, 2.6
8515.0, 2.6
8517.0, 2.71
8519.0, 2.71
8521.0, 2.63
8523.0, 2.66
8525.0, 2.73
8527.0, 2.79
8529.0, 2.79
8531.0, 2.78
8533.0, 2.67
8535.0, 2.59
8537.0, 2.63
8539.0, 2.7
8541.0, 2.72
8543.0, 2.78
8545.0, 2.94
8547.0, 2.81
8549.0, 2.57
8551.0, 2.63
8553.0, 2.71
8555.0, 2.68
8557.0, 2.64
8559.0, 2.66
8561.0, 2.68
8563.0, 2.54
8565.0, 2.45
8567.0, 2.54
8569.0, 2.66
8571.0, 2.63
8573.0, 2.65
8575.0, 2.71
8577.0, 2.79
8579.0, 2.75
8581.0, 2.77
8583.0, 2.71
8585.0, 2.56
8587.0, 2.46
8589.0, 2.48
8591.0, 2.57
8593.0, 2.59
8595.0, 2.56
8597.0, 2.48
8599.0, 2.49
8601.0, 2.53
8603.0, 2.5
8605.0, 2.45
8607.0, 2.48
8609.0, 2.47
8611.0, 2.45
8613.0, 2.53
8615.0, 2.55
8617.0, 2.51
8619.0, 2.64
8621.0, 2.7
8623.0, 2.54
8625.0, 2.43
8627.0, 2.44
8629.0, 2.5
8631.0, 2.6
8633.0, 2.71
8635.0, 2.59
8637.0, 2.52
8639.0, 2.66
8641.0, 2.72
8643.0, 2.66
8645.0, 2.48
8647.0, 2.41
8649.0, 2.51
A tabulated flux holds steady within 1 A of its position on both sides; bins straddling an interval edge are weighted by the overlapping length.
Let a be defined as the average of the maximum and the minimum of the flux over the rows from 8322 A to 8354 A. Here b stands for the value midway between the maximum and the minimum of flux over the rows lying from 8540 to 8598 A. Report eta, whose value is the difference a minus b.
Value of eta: -0.09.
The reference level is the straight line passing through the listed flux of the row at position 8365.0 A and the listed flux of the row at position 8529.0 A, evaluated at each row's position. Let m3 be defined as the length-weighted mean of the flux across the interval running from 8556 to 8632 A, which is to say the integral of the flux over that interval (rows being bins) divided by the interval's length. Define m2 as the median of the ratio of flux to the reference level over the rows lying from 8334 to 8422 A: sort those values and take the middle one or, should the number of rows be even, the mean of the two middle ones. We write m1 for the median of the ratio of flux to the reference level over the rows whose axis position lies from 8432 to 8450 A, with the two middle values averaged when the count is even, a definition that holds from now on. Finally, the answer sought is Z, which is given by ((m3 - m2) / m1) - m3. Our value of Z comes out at -0.98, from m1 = 0.98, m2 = 1.01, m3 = 2.57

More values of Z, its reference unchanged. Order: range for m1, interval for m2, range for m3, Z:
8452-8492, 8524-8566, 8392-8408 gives -0.84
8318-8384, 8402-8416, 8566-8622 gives -1.03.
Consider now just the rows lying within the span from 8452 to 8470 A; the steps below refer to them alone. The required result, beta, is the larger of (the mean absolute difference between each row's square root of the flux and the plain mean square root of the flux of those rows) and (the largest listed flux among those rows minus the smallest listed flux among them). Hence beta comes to 0.38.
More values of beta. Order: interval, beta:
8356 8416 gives 0.62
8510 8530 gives 0.19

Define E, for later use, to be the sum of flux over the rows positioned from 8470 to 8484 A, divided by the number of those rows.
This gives 2.55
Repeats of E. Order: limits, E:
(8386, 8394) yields 2.54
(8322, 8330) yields 2.50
